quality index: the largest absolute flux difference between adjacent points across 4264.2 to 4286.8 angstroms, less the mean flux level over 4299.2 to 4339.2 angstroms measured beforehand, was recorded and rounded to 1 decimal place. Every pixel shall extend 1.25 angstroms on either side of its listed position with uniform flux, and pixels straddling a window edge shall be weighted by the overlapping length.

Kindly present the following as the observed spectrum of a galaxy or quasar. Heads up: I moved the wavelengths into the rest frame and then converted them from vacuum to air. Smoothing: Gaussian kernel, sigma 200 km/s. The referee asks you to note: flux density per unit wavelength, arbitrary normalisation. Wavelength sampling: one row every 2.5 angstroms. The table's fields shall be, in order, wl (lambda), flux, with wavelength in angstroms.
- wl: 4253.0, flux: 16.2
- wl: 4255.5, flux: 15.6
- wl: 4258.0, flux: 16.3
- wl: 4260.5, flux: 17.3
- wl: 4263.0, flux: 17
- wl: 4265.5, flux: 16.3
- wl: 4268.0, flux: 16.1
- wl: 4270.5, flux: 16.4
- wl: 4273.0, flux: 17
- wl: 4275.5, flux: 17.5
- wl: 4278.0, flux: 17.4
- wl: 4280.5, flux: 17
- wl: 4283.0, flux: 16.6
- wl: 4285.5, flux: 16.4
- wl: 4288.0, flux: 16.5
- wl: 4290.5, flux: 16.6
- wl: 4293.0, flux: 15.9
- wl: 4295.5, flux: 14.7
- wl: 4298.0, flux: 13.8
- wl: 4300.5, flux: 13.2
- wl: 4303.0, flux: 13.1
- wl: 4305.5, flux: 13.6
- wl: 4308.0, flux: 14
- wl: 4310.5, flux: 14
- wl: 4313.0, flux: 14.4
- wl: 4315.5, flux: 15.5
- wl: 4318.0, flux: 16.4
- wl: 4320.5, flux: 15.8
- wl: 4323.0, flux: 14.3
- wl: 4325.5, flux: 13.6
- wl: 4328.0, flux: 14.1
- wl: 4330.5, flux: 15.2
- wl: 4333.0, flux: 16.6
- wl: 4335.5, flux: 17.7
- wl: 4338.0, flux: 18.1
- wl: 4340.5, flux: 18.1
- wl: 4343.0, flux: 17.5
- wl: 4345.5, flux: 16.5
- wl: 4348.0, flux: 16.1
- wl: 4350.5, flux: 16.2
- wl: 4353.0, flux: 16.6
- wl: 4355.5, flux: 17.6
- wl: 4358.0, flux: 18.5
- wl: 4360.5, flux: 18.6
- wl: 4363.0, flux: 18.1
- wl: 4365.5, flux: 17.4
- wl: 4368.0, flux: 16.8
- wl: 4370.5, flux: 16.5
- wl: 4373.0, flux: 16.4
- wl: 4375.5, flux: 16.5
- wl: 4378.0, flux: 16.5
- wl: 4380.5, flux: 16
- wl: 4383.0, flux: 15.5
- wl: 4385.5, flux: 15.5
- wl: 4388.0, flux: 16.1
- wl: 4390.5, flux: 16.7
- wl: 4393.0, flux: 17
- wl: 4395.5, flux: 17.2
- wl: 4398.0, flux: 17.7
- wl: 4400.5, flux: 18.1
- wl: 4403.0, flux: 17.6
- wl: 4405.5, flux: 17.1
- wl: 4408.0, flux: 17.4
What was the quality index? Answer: -14.4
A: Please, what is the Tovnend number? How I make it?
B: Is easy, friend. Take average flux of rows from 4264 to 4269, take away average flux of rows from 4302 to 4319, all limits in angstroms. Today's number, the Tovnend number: 1.8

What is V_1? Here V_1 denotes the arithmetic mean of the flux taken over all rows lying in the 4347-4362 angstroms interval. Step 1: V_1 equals 17.3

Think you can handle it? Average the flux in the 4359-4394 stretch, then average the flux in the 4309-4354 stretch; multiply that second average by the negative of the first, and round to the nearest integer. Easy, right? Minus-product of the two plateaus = -266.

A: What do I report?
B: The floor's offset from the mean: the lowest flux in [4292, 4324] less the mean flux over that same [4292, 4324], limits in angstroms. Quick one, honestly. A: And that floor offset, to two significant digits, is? -1.4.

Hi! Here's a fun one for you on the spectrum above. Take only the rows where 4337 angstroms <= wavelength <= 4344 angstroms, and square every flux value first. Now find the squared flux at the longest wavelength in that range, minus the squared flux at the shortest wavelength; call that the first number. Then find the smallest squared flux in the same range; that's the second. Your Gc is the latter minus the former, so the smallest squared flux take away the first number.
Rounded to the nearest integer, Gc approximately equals 328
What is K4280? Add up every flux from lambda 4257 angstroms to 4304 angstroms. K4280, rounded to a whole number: 305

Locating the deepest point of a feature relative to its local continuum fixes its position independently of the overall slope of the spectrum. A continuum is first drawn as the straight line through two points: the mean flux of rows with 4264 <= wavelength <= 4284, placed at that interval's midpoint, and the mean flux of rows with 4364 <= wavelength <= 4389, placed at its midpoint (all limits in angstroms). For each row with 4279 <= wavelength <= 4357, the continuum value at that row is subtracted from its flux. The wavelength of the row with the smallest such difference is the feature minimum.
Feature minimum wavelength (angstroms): 4303.0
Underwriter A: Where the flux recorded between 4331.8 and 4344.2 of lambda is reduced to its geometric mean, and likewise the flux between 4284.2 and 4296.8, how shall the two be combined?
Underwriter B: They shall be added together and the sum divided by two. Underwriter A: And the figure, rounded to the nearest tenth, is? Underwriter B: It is 16.8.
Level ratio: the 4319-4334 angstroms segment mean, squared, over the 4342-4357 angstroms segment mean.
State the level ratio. 13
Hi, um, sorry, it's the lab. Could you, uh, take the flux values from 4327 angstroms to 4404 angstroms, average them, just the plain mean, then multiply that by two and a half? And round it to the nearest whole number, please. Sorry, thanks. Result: 42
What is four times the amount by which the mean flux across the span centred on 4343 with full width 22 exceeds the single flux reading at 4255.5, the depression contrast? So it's 6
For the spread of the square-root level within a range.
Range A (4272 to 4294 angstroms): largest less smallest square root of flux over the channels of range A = 0.20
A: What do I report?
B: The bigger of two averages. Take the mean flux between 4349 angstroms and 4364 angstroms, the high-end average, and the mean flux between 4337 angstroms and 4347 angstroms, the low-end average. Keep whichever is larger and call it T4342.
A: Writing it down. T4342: 17.6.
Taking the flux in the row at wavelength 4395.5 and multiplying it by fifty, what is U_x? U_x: 860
